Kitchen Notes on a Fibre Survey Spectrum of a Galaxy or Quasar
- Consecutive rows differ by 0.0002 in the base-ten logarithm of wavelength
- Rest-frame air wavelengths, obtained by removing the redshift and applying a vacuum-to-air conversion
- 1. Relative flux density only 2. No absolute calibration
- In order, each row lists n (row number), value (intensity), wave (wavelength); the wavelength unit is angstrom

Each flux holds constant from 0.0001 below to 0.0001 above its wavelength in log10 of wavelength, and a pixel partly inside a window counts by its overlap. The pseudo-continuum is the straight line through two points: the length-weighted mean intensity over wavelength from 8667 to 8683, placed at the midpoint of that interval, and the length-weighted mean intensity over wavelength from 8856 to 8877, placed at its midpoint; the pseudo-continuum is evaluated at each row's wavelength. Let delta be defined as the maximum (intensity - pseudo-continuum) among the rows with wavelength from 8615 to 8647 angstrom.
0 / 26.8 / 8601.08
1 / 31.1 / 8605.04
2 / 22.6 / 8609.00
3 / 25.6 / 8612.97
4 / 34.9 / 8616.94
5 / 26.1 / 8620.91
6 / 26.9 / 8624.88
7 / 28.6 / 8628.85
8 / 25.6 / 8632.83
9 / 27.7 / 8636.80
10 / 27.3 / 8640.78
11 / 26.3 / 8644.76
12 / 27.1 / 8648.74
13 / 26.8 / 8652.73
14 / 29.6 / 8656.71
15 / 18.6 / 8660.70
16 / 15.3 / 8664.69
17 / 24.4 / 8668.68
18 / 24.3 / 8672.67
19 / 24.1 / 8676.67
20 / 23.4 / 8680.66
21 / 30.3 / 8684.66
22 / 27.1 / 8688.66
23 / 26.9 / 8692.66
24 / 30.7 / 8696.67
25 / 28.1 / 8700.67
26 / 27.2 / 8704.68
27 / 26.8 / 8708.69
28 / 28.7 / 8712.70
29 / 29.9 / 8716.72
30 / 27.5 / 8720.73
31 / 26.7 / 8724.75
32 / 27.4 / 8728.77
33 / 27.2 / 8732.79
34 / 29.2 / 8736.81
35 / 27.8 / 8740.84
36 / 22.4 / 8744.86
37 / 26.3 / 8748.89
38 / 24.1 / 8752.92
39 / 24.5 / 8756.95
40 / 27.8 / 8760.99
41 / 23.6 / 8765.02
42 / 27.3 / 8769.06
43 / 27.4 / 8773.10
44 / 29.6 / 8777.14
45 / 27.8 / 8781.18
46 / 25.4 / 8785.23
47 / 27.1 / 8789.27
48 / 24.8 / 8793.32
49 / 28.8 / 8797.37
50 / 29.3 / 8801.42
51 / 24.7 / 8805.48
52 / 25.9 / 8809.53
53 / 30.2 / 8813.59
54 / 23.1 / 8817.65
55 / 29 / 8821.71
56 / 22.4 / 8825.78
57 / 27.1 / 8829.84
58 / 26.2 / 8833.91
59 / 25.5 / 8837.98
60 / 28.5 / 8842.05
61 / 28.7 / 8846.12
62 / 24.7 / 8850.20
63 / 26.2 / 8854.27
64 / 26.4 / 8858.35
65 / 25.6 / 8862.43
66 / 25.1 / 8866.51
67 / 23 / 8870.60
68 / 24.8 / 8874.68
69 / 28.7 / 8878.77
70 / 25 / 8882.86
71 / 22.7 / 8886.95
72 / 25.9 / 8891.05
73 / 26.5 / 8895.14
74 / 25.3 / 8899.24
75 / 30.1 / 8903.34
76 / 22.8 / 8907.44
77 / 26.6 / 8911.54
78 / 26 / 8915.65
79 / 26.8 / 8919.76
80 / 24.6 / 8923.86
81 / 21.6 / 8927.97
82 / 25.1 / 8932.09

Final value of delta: 11.0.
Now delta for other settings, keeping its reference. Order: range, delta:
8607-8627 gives 11.0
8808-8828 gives 5.4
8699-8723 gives 5.5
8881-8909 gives 4.9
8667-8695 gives 6.1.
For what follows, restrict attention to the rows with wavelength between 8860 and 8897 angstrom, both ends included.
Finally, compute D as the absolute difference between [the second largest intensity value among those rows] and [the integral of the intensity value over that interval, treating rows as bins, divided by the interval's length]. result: 1.2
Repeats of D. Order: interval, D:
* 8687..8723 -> 1.8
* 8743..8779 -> 1.9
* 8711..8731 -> 0.7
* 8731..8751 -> 1.2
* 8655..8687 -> 5.9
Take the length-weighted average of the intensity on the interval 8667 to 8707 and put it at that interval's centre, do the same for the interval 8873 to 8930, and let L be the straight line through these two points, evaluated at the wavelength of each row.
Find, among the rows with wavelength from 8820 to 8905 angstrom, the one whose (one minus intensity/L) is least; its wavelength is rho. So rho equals 8903.34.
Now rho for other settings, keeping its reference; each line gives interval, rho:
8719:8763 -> 8736.81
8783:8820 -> 8813.59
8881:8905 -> 8903.34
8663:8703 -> 8696.67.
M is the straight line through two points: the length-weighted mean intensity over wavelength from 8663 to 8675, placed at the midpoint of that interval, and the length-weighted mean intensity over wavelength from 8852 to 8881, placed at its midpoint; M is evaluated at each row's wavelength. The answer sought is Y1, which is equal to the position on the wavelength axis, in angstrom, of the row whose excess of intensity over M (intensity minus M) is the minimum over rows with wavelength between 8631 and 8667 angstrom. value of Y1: 8664.69 angstrom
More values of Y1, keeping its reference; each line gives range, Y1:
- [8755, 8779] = 8765.02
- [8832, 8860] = 8850.20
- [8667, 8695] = 8680.66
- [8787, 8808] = 8805.48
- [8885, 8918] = 8907.44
